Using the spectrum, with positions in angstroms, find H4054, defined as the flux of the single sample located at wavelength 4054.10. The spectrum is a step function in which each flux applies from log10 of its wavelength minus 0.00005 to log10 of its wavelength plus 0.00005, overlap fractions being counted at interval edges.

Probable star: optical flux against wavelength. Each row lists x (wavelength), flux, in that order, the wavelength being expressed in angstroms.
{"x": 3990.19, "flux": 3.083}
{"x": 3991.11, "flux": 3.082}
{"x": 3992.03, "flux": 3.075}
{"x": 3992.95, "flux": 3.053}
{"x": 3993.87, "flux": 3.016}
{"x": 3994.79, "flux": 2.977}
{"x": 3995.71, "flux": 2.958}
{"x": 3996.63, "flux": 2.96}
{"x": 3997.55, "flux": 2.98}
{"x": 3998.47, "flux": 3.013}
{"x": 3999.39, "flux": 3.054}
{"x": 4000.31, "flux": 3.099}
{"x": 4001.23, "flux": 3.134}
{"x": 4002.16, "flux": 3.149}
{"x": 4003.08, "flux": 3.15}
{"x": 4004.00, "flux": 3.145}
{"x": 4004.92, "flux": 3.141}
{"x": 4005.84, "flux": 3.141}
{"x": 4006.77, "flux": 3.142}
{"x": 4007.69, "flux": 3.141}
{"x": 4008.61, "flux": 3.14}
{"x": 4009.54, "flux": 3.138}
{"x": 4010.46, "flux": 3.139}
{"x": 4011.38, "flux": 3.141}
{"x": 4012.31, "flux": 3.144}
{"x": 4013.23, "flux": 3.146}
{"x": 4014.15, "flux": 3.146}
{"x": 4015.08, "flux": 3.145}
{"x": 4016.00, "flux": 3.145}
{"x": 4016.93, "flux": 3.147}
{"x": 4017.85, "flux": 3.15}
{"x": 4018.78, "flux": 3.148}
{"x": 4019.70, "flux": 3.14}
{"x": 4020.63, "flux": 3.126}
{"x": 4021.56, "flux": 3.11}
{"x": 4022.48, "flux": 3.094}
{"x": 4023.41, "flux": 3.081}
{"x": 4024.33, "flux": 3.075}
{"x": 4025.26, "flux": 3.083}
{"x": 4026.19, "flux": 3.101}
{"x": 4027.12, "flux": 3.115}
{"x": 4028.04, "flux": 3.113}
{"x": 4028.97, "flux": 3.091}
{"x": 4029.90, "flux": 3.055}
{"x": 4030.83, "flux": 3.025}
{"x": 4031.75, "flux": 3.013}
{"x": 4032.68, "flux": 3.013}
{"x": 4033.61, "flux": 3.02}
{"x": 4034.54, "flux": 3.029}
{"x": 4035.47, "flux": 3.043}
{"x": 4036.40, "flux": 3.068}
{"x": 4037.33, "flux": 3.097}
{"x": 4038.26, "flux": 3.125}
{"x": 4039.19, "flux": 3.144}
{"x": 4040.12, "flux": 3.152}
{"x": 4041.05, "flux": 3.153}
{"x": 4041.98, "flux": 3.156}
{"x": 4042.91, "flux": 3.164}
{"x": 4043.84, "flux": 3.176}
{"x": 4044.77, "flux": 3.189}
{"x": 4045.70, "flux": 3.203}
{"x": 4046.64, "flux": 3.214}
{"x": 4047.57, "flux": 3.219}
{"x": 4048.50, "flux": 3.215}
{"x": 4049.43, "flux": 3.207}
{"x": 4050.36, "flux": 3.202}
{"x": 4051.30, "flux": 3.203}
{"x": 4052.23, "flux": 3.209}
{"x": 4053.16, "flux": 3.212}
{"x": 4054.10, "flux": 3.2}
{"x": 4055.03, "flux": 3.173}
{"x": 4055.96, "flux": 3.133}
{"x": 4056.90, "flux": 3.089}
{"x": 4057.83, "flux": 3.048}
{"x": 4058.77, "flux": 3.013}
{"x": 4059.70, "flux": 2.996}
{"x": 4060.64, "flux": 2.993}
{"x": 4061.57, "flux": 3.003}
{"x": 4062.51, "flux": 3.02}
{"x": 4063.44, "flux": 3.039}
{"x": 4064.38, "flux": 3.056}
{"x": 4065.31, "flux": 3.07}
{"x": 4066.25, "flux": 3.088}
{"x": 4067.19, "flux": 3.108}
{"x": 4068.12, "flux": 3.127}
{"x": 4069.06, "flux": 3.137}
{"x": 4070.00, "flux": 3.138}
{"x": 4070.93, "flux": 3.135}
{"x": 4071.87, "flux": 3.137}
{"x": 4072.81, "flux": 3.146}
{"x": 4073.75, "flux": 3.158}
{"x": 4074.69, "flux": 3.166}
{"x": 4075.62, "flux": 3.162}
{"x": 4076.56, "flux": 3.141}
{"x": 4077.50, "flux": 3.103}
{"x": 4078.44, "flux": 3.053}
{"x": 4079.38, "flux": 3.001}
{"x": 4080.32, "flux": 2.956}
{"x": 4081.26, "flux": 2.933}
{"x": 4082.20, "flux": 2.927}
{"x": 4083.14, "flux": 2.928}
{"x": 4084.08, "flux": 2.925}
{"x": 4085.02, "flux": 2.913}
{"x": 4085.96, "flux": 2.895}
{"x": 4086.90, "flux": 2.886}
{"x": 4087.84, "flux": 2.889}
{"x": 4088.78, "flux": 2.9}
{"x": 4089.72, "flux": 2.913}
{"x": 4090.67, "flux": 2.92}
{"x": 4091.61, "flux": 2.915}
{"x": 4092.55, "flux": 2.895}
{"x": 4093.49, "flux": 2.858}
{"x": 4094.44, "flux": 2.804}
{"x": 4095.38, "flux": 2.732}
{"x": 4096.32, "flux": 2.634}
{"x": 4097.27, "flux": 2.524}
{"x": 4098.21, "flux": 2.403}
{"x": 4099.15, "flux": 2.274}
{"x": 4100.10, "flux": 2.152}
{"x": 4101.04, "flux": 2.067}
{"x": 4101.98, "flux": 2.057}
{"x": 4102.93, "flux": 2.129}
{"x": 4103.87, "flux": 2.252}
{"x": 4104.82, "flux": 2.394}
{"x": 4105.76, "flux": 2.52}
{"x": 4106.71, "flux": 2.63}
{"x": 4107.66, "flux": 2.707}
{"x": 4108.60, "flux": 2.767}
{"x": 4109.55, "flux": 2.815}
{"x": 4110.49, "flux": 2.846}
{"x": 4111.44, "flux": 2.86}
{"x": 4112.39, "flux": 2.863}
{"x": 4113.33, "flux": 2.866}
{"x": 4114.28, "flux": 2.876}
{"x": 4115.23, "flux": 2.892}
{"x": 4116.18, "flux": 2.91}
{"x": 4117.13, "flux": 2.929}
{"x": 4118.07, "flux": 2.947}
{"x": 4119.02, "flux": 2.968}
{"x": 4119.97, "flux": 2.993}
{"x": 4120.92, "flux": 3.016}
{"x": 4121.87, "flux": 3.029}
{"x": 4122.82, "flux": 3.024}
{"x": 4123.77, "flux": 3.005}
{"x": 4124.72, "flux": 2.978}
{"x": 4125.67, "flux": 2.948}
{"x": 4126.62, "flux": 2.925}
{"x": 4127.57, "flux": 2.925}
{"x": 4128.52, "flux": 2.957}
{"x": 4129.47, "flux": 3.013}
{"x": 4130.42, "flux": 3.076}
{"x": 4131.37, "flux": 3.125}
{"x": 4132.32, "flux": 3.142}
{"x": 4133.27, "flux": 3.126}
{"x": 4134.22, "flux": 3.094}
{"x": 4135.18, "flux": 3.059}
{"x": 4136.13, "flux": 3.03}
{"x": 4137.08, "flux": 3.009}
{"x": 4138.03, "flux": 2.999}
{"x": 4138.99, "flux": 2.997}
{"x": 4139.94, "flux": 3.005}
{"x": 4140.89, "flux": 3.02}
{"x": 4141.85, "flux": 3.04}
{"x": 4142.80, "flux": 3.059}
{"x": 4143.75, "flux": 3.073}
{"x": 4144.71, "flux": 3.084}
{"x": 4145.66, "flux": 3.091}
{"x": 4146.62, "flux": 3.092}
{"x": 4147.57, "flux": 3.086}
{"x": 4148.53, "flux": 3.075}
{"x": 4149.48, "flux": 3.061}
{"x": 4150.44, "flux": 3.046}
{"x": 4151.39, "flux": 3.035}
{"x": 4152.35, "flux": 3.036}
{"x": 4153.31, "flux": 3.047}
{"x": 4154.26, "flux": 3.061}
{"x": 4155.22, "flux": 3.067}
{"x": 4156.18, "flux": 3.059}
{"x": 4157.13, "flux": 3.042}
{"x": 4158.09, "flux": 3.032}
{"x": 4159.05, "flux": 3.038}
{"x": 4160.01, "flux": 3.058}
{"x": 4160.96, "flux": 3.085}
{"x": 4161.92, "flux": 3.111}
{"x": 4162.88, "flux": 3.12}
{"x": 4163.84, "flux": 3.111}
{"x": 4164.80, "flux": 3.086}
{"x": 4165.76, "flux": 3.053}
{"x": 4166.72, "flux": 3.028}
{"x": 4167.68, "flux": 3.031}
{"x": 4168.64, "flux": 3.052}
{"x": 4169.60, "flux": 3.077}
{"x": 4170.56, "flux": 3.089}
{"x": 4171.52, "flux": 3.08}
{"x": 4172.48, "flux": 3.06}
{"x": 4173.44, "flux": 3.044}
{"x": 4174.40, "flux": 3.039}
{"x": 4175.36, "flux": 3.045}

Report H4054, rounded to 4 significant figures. 3.200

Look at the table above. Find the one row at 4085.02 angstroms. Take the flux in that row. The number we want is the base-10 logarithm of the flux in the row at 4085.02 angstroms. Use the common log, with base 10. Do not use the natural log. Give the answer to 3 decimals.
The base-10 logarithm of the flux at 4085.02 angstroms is 0.464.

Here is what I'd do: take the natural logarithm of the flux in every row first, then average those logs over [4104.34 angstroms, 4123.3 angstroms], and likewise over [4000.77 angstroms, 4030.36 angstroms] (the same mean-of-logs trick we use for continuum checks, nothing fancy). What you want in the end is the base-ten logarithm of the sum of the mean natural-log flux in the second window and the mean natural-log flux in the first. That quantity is 0.339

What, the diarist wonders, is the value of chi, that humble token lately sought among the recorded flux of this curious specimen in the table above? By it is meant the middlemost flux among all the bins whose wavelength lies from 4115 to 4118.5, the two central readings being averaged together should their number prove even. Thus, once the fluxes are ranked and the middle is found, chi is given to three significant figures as 2.92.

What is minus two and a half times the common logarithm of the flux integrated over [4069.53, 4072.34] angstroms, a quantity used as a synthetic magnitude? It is -2.364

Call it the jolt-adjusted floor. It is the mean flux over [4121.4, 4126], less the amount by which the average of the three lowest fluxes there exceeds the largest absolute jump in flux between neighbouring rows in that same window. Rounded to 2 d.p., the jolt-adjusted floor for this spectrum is 0.05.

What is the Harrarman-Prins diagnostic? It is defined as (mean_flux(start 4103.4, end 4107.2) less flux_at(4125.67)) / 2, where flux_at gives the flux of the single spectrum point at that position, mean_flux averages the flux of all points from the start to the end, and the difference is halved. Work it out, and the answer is -0.25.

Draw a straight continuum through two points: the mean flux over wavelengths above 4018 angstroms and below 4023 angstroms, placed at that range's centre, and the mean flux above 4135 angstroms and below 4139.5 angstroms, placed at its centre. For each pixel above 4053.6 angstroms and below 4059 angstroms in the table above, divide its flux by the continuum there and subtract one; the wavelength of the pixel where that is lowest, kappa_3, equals 4058.77 angstroms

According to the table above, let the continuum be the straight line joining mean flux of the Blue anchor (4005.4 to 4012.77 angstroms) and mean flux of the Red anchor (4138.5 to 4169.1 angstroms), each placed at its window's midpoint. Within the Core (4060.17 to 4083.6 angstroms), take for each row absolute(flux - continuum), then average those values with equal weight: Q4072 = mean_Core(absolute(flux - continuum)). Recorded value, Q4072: 0.1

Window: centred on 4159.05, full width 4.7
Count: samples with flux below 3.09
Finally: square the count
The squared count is 25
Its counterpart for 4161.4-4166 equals 4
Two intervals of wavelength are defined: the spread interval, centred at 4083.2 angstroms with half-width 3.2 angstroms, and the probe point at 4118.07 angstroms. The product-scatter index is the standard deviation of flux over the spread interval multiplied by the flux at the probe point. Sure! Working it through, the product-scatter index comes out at 0.05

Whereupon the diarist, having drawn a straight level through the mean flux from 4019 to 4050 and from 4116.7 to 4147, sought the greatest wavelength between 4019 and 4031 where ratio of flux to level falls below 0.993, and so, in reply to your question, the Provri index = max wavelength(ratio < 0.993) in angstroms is 4030.83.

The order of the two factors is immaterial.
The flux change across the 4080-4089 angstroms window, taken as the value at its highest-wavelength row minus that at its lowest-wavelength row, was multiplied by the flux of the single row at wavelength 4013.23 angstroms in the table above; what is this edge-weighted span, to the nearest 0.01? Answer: -0.18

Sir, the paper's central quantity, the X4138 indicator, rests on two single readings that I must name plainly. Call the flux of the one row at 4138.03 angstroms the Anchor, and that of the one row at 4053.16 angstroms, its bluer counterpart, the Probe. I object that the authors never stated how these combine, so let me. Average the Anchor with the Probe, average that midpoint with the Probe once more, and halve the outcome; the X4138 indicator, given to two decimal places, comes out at 1.58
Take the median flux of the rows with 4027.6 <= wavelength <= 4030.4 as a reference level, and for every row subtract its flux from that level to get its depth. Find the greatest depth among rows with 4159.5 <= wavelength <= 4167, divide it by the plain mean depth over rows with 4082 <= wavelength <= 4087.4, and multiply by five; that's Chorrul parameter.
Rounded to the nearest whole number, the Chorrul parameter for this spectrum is 2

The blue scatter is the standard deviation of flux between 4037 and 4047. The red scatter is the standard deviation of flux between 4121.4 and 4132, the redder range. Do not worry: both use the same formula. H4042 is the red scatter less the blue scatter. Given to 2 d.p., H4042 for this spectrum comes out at 0.03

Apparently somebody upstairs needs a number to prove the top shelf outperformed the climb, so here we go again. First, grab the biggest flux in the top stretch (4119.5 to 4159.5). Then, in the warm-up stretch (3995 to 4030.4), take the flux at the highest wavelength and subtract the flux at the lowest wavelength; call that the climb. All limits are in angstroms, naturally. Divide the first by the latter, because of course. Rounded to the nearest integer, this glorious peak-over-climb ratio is 32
